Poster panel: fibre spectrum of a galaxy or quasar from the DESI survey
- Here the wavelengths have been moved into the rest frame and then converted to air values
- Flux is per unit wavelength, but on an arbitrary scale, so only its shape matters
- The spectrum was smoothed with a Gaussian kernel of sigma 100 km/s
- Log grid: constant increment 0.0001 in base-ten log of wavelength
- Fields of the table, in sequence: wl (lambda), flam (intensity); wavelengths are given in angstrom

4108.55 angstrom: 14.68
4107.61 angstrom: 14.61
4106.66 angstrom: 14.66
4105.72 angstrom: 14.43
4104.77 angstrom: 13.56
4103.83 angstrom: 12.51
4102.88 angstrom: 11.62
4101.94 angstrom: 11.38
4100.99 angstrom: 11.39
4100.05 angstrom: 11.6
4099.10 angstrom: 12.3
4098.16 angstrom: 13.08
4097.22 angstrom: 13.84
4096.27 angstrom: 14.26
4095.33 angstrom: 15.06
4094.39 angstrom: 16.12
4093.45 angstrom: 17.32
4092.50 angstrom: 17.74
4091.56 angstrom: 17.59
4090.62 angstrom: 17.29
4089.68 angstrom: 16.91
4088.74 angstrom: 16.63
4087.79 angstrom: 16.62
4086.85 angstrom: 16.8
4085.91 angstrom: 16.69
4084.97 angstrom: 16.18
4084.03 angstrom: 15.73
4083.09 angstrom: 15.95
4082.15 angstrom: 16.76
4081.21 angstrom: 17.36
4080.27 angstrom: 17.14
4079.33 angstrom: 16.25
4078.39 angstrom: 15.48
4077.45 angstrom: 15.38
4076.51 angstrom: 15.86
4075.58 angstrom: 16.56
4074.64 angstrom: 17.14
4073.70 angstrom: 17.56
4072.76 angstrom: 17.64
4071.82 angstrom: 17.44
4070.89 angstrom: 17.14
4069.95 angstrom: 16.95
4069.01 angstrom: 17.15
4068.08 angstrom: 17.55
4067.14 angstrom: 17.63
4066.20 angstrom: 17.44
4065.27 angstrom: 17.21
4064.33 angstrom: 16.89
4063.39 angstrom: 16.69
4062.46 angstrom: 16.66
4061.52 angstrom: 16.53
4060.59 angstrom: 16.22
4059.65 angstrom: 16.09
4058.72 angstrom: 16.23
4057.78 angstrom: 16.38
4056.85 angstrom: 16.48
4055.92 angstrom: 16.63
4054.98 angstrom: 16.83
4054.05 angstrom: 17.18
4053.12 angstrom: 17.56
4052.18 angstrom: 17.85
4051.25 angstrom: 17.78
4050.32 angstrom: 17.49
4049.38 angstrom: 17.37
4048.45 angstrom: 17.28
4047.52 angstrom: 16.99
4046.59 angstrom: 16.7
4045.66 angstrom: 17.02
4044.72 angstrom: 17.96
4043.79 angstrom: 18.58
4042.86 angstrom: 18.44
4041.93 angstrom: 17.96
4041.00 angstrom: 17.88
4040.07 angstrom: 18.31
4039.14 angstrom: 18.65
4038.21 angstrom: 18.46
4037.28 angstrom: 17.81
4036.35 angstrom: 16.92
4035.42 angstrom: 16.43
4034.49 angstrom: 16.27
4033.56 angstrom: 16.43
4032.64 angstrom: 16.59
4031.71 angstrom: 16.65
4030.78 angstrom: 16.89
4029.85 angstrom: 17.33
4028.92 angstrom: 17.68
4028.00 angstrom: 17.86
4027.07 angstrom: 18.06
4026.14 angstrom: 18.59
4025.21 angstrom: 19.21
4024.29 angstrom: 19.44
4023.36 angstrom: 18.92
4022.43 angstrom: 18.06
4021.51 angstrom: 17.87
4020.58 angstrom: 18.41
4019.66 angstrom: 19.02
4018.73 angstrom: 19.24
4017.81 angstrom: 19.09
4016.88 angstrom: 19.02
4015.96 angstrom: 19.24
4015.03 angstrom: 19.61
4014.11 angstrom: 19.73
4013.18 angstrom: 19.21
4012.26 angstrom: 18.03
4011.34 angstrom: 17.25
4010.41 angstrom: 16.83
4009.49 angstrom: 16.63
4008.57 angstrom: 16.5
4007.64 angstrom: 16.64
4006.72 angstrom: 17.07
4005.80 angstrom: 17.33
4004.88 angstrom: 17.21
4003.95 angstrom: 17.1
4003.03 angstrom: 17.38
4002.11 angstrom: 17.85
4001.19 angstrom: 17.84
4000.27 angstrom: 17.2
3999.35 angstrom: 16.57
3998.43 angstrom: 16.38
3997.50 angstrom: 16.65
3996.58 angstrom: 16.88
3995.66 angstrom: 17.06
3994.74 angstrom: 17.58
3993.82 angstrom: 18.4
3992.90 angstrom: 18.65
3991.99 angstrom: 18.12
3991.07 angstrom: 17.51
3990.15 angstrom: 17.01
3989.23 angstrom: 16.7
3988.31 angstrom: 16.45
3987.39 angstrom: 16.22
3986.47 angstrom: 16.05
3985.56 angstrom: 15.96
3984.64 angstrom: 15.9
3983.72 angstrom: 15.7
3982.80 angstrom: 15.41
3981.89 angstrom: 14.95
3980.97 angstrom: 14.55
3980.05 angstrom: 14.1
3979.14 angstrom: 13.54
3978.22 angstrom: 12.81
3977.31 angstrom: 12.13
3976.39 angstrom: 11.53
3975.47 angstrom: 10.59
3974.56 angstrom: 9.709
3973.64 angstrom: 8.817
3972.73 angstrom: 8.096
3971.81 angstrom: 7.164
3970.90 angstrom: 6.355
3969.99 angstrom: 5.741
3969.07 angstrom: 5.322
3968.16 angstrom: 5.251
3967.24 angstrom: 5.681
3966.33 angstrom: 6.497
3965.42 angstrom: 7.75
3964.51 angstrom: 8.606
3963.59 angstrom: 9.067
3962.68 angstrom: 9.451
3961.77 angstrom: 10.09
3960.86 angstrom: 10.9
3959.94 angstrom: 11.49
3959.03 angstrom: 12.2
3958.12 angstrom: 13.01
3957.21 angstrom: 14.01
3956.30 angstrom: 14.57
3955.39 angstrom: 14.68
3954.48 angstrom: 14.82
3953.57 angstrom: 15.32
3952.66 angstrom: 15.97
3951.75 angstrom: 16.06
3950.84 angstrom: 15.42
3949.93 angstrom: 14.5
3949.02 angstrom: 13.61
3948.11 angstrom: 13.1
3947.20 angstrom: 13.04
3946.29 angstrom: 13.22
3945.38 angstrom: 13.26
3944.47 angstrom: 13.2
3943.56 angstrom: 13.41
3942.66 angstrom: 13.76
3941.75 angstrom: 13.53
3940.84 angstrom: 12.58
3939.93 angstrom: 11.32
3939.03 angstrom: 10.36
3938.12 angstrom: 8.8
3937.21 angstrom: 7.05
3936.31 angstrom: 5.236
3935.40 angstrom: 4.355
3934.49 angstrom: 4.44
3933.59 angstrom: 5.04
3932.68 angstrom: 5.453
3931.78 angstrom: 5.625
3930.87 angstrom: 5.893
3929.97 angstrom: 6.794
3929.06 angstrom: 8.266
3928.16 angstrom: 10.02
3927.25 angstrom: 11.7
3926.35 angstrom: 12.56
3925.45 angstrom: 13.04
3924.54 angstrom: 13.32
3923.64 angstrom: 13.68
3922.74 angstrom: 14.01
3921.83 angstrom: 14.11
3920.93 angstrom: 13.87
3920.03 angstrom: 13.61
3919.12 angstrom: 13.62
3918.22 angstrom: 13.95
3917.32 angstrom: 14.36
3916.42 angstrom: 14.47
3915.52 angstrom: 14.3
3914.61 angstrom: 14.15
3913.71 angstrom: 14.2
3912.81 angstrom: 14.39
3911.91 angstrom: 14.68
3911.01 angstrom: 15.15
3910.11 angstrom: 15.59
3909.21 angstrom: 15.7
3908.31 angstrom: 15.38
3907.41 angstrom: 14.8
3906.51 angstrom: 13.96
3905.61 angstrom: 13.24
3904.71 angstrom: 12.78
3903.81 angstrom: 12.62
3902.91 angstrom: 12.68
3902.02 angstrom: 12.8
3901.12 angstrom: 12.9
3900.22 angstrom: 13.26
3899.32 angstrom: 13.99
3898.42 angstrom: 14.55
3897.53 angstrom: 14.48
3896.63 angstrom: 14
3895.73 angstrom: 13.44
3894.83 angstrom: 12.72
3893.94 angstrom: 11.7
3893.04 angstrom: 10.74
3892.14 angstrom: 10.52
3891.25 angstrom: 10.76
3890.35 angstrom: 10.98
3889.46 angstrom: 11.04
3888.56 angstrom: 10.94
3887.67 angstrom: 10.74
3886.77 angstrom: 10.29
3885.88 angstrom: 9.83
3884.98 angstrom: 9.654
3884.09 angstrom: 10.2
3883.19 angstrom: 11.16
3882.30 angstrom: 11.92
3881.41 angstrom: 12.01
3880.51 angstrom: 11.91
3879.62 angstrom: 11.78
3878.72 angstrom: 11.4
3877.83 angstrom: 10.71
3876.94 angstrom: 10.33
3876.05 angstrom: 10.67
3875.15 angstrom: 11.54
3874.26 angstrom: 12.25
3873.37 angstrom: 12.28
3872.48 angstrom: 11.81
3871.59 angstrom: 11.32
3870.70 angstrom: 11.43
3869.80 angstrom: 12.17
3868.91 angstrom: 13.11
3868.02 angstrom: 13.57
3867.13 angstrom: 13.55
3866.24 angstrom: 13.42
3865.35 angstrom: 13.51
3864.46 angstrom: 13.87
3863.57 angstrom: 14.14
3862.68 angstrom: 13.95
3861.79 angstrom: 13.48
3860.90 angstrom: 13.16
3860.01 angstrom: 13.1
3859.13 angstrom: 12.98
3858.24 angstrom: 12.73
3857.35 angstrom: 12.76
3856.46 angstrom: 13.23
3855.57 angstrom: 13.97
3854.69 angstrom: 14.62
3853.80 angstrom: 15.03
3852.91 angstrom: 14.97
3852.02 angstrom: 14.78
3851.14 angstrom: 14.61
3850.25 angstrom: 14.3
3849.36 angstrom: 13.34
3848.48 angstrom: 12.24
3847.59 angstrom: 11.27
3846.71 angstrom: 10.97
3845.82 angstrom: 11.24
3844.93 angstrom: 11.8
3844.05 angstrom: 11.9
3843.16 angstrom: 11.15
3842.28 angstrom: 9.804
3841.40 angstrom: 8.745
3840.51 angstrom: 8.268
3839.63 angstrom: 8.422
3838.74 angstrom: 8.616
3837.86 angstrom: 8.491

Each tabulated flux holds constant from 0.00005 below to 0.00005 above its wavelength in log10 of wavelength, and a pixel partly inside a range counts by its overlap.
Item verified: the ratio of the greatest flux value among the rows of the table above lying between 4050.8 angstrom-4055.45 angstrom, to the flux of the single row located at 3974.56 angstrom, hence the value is 1.8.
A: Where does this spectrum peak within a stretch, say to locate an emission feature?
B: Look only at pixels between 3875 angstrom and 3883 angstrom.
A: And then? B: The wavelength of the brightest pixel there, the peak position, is 3881.41 angstrom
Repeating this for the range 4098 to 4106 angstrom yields 4105.72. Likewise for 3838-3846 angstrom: 3844.05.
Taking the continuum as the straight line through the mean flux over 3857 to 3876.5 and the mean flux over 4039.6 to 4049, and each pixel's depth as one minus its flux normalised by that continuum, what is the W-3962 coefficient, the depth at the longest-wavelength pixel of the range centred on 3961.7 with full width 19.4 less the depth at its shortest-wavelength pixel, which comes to 0.65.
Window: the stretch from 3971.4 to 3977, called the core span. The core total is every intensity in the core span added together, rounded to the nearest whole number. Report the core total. 56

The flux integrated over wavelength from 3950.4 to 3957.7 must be 110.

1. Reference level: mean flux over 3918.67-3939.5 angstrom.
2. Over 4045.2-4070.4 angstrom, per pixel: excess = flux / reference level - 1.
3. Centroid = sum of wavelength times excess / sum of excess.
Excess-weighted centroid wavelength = 4057.7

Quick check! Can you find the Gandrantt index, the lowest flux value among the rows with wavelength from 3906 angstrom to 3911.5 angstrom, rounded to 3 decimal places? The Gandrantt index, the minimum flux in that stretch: 13.960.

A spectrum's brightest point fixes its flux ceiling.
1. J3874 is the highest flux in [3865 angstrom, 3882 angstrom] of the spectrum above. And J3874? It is 13.57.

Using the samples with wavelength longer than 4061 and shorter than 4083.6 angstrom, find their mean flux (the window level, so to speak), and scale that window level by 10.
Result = 168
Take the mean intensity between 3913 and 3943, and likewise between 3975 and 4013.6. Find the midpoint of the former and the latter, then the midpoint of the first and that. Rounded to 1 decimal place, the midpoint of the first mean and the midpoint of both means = 12.2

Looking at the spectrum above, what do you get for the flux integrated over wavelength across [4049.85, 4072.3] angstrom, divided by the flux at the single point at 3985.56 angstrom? 24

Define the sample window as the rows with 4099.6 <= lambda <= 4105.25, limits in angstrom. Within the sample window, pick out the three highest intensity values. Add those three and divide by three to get 12.6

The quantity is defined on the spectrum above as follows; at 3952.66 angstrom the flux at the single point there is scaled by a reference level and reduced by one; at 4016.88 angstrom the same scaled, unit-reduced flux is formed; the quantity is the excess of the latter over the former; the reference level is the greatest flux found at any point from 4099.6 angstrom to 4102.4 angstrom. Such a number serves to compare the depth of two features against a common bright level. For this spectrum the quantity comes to 0.26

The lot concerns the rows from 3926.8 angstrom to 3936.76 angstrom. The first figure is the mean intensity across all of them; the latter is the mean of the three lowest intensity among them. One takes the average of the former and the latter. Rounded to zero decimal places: 6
